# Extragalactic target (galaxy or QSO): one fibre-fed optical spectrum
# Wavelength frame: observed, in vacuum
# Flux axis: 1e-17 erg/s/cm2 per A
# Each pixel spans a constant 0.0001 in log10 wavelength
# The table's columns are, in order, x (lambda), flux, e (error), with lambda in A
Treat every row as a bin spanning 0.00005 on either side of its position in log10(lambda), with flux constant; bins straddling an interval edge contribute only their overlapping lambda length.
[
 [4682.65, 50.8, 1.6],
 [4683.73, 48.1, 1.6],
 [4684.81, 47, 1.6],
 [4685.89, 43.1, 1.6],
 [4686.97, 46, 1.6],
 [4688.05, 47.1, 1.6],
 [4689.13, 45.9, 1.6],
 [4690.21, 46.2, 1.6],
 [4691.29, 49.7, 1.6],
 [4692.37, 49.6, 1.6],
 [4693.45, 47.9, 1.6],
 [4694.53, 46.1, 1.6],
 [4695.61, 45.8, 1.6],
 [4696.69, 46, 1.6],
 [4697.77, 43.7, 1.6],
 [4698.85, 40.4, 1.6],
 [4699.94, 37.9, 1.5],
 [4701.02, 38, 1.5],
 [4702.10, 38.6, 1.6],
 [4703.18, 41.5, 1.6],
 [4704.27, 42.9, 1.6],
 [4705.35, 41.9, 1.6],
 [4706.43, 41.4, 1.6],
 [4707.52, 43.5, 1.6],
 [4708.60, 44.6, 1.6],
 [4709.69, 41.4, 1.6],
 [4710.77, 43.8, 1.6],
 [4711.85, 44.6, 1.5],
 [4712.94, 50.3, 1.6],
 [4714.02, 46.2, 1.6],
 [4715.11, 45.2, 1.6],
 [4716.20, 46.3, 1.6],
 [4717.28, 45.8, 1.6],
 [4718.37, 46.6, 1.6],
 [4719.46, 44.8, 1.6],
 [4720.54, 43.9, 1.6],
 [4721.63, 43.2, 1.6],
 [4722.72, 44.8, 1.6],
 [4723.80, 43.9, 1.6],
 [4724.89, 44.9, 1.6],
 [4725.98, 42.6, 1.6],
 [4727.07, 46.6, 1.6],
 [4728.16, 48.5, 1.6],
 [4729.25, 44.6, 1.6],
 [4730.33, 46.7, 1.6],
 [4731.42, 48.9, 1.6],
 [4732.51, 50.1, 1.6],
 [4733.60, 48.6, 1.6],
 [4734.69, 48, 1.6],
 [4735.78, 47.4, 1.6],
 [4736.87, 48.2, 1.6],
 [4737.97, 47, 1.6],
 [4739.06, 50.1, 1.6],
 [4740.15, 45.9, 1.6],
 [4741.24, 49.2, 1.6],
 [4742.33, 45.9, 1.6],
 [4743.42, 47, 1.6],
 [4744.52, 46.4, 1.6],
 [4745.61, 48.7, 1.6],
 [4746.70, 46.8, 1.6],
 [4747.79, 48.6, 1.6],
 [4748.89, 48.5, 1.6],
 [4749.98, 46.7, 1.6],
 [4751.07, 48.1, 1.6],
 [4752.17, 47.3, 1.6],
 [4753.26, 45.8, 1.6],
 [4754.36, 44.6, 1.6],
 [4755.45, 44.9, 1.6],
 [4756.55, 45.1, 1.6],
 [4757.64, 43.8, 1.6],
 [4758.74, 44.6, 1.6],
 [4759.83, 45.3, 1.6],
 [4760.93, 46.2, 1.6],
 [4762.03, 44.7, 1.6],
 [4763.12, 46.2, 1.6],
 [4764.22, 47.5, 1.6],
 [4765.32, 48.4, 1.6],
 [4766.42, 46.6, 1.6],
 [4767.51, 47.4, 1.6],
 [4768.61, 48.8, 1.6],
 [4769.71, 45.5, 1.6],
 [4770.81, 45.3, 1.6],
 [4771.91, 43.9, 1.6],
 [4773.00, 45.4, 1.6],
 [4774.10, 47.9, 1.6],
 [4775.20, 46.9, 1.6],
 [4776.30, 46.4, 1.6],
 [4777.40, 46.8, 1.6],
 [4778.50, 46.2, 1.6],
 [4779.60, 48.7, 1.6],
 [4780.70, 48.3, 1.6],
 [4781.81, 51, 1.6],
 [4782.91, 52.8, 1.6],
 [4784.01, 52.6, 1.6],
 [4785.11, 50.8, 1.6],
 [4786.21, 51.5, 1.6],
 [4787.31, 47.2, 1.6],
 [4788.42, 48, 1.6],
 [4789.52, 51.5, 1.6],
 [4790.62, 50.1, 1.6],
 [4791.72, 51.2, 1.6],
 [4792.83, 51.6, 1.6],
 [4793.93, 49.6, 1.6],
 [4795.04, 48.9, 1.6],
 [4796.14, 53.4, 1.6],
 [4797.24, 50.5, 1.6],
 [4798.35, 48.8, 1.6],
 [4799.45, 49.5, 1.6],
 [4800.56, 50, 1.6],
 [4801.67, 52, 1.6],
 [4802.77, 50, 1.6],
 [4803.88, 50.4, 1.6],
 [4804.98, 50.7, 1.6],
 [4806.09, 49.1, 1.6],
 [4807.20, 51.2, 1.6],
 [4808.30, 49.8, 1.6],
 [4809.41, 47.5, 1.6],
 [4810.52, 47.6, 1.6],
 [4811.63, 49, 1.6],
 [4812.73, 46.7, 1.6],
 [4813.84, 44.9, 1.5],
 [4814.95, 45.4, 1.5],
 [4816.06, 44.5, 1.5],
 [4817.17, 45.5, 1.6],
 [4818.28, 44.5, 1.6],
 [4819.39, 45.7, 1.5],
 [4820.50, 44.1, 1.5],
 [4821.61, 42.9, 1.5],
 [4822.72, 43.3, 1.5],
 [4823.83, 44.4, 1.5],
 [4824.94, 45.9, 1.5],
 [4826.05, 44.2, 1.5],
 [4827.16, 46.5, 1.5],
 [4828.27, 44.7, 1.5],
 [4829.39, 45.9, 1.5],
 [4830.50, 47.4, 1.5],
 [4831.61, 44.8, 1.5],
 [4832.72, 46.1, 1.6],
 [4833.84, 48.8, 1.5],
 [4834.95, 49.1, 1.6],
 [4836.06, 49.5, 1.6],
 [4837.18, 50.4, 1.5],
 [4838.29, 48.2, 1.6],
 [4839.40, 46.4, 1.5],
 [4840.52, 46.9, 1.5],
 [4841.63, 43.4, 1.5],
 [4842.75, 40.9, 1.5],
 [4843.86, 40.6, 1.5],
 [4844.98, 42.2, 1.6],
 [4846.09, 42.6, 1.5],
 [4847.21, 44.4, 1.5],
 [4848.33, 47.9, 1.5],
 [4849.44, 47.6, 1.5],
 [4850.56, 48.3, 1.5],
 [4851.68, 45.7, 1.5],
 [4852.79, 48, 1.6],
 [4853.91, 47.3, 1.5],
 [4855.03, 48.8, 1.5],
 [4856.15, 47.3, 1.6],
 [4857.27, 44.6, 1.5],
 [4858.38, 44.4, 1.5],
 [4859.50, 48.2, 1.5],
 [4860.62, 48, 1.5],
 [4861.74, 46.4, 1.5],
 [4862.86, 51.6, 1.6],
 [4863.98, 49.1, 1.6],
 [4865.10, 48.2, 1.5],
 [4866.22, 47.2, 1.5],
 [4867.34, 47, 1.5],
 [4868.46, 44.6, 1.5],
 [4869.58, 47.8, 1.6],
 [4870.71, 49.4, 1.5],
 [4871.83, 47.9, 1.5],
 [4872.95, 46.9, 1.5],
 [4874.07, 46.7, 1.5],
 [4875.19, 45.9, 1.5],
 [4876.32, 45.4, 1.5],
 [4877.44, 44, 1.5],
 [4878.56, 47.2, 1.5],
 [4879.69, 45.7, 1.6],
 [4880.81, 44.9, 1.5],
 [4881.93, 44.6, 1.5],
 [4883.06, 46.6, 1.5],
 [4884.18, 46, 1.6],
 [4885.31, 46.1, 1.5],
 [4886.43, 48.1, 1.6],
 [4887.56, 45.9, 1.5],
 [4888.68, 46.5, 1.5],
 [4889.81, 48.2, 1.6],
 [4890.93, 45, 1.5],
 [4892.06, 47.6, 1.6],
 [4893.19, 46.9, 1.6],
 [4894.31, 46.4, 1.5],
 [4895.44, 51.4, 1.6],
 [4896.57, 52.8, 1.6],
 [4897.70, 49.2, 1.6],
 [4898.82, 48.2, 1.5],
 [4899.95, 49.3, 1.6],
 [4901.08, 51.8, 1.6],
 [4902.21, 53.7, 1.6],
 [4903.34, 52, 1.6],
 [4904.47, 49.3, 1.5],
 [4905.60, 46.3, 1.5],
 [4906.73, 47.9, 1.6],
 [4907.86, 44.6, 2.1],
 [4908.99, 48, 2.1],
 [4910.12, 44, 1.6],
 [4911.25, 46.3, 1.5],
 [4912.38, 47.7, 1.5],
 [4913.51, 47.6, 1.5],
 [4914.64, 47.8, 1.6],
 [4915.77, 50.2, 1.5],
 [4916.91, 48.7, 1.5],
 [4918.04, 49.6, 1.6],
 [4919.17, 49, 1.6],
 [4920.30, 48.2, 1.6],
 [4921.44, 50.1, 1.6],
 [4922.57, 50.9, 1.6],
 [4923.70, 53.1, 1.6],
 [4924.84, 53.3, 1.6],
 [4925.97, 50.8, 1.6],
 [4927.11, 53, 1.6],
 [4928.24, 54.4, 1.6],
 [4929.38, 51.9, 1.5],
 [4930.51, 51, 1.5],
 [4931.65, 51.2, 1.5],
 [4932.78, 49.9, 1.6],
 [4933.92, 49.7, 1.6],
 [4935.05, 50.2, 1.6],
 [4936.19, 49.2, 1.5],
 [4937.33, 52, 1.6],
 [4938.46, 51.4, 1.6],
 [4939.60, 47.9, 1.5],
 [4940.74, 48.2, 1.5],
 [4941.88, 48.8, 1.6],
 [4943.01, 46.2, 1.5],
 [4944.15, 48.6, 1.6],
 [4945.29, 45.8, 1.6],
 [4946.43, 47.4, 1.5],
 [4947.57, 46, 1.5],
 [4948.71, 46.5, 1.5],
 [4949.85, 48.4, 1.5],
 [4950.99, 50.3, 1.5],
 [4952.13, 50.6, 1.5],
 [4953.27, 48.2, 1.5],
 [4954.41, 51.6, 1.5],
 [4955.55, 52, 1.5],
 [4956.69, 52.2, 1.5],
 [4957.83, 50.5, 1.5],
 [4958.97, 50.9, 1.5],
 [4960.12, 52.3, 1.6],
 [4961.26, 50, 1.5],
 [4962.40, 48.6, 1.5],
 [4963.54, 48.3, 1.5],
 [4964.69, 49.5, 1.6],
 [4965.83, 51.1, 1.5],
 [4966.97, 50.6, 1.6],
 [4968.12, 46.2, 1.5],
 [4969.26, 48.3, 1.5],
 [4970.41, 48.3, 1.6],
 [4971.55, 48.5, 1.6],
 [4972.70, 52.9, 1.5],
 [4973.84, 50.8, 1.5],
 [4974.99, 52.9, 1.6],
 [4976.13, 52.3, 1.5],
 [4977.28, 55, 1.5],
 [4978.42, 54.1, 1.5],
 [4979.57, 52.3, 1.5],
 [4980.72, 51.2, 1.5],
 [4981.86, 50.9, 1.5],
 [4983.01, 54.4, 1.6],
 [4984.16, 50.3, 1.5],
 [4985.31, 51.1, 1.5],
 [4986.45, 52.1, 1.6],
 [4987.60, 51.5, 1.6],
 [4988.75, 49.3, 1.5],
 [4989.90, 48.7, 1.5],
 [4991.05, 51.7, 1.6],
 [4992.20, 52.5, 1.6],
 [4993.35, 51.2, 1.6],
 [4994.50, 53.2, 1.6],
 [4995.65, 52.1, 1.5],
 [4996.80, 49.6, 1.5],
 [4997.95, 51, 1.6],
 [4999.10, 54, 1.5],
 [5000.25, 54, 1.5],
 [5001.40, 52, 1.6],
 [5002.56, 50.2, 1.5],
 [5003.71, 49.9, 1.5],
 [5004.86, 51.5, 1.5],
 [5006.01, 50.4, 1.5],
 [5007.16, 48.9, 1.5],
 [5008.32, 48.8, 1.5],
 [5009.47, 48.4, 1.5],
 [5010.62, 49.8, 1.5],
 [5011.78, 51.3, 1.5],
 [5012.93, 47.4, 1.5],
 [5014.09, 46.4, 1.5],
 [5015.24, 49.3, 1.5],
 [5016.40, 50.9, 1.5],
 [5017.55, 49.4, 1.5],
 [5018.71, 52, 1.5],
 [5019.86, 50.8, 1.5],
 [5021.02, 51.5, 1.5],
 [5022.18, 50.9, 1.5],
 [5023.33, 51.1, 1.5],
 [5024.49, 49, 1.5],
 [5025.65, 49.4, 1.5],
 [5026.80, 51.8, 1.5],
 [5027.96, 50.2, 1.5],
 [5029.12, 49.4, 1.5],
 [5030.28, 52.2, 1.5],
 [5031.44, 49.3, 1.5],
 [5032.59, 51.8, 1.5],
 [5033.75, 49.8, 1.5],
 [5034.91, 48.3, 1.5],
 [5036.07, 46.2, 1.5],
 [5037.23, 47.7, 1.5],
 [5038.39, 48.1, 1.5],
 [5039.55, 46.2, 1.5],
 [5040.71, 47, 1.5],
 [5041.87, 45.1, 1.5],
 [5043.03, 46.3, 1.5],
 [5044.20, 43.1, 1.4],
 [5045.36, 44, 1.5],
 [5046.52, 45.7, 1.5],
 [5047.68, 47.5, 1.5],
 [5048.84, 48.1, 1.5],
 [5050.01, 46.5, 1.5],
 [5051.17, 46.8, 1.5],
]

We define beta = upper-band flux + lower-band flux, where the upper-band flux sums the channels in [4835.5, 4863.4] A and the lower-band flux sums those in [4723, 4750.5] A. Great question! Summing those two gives 2339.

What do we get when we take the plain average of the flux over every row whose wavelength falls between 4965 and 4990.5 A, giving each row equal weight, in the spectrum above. 51.0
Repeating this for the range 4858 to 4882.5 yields 46.9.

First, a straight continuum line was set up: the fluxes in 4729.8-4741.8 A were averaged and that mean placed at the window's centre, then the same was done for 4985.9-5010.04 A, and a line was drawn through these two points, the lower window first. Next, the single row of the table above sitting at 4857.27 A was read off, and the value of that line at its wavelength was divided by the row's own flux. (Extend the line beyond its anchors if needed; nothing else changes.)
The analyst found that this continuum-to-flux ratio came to 1.11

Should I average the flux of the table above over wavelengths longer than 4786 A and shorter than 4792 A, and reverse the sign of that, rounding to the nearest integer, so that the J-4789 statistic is -50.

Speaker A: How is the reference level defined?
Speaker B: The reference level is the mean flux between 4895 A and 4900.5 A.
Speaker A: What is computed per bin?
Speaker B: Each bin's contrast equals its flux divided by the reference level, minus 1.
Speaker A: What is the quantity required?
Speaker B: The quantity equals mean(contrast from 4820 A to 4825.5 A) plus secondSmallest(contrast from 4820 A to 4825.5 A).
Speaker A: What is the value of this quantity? -0.26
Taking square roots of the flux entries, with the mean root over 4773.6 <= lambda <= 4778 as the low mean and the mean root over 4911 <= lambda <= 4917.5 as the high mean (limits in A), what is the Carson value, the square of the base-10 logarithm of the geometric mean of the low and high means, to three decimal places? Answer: 0.703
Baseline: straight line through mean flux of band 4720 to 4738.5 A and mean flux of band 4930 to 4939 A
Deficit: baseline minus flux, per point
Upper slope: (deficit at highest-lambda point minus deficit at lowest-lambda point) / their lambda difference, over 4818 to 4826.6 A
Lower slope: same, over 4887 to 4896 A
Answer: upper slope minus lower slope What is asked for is 0.7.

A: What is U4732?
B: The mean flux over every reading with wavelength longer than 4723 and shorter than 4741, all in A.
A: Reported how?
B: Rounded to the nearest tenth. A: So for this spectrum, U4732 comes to 47.0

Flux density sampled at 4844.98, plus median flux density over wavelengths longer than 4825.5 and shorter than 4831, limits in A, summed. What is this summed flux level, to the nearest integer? 88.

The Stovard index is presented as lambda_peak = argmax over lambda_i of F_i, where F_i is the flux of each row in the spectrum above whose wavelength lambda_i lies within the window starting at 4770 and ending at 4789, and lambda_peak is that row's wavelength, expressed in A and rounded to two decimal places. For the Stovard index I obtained 4782.91 A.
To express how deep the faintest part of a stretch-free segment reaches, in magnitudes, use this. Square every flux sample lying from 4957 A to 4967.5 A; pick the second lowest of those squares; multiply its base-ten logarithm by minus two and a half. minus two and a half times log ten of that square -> -8.43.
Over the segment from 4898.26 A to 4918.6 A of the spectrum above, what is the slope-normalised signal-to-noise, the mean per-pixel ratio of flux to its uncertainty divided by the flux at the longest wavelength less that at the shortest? 22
